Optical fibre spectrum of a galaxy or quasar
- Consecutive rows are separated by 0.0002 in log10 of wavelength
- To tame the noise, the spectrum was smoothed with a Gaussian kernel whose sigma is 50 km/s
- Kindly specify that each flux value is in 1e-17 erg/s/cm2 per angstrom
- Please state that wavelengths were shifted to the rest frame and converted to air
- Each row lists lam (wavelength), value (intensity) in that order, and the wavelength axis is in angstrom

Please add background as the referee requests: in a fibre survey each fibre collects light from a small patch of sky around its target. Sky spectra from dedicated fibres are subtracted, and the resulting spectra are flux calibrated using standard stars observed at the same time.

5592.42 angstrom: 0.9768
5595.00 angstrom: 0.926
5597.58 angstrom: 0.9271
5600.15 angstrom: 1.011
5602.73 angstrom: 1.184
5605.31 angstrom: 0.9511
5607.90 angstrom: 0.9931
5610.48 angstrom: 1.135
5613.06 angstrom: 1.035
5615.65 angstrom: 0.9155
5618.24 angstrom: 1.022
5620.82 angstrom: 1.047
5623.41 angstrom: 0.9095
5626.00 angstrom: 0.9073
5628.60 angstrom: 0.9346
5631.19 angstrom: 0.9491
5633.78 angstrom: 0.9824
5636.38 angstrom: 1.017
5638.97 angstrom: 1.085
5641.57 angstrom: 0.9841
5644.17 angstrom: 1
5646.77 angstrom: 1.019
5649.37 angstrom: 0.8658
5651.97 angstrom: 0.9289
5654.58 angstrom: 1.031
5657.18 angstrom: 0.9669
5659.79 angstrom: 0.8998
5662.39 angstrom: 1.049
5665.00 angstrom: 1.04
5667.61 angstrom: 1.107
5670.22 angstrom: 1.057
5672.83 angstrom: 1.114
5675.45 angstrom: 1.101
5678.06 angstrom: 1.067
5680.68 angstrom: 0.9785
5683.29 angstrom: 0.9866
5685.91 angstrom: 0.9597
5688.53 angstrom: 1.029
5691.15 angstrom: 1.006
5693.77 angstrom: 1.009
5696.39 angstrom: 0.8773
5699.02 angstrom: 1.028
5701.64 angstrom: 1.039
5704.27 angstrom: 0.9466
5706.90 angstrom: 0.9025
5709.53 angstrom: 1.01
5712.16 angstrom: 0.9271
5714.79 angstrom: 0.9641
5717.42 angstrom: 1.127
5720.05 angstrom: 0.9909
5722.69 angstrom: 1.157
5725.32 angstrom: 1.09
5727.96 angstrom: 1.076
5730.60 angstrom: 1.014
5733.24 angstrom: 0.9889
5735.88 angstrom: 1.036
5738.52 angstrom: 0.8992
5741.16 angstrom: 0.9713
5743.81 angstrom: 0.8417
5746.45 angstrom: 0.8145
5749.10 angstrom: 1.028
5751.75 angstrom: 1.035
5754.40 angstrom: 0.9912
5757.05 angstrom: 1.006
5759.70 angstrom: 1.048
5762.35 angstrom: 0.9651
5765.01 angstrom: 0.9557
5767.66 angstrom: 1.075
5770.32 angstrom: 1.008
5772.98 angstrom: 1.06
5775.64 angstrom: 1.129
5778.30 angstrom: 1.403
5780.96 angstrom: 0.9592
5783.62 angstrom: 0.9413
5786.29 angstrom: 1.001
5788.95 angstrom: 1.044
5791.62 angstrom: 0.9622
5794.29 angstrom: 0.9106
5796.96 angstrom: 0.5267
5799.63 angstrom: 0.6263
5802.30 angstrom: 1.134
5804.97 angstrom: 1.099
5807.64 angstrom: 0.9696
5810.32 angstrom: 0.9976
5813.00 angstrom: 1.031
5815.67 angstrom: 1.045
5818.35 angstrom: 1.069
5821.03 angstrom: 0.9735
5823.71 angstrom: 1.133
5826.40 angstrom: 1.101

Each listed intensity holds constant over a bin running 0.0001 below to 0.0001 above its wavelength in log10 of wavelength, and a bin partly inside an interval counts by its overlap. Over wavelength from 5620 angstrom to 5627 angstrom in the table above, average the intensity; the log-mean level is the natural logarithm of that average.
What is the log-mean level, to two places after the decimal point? -0.05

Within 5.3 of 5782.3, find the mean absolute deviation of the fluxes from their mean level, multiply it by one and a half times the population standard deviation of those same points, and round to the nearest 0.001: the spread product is 0.047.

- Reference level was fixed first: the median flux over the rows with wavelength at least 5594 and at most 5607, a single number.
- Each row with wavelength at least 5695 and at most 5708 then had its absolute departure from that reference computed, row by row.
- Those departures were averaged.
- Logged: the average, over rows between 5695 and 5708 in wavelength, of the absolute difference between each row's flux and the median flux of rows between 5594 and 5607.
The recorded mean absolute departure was 0.058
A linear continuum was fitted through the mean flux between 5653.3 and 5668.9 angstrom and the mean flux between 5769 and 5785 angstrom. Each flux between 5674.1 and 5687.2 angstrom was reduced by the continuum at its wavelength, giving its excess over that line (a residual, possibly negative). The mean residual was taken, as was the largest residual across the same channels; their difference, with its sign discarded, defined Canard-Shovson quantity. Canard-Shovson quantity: 0.09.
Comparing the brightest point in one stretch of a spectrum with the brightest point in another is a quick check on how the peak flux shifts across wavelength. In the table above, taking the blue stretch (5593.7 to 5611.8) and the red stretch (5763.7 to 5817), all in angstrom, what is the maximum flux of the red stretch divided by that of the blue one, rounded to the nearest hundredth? 1.18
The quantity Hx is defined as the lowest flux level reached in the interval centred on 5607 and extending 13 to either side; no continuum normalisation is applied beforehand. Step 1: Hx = 0.9155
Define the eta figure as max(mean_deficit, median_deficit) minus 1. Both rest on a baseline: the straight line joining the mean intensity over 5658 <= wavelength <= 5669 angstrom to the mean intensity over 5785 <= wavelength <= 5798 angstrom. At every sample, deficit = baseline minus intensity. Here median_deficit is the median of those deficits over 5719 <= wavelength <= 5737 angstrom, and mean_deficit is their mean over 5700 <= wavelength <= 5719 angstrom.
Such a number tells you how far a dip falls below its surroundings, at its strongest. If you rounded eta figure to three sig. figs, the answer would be -1.01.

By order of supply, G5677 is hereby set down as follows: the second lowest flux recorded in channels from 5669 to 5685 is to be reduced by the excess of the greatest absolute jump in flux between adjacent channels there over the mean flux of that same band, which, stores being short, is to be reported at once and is 1.9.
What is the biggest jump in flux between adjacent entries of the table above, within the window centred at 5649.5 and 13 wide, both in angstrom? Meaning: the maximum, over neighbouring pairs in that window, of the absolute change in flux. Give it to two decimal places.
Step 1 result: 0.15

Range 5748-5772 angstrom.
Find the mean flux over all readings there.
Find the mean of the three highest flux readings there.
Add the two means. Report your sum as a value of 2.07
